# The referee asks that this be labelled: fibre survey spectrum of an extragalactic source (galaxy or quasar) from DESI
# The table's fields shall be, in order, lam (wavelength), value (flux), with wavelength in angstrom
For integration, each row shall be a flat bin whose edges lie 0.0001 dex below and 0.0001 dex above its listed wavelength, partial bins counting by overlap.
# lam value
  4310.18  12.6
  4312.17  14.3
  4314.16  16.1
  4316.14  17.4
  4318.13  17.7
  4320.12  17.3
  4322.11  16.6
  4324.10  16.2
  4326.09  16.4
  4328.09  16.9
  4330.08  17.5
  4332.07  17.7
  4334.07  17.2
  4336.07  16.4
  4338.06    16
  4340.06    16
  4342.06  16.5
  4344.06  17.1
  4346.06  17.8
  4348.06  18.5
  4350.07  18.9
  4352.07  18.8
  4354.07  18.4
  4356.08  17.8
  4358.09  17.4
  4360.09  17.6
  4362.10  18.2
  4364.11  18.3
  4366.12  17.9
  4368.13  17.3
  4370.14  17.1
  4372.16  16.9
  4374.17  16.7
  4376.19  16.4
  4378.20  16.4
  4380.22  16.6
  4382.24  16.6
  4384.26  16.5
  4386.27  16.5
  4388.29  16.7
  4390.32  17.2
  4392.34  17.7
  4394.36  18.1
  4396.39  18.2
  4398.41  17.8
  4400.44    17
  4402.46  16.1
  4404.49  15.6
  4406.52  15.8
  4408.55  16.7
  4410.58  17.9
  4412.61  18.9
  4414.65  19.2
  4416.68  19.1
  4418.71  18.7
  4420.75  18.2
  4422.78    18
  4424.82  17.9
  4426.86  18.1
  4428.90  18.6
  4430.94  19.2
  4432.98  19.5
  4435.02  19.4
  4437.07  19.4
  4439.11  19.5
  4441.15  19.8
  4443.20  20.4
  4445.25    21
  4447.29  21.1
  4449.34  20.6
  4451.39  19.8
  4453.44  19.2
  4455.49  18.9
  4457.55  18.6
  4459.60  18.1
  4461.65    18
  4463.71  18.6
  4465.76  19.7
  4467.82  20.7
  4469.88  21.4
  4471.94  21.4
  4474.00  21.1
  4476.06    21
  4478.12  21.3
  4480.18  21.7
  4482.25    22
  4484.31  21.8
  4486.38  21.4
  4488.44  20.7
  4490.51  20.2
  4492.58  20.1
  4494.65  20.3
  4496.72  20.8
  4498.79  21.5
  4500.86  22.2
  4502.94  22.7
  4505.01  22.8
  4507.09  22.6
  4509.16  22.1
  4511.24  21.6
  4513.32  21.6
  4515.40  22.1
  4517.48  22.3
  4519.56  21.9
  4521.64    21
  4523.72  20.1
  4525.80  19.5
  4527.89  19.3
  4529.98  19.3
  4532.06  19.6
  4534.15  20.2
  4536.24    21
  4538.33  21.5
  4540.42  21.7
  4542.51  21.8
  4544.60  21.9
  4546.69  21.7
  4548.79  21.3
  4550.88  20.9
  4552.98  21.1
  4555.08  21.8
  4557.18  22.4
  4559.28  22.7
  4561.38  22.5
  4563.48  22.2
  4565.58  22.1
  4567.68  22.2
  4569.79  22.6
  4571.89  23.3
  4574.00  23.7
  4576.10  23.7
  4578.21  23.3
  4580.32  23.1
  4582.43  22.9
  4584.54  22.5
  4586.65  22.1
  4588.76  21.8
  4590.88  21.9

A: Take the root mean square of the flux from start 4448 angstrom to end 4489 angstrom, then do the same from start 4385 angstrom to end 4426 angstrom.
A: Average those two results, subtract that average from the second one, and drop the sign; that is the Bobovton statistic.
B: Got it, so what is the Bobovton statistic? 1.4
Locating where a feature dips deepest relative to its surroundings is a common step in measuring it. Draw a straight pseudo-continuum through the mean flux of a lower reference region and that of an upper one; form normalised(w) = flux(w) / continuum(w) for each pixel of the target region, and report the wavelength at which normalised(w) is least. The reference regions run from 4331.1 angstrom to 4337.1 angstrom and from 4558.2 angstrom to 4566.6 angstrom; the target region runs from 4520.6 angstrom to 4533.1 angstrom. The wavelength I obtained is 4529.98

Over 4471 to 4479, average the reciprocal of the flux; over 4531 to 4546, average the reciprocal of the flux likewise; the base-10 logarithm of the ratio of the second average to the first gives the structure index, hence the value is 0.003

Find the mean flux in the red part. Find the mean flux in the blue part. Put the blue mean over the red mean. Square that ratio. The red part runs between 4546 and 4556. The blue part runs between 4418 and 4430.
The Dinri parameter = 0.73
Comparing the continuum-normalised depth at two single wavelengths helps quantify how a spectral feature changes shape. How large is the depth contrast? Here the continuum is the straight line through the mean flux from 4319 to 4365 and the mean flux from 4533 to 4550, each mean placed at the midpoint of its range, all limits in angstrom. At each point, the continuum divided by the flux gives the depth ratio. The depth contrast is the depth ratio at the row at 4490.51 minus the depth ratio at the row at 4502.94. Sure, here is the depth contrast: 0.10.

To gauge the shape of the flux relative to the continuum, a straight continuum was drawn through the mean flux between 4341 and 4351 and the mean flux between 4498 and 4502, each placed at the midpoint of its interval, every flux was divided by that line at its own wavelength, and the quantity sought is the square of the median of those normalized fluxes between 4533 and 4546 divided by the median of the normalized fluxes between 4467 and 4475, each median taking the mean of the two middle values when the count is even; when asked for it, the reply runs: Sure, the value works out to 0.88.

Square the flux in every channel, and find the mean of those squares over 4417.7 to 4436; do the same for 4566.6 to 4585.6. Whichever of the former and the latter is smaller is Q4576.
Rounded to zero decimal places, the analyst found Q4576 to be 347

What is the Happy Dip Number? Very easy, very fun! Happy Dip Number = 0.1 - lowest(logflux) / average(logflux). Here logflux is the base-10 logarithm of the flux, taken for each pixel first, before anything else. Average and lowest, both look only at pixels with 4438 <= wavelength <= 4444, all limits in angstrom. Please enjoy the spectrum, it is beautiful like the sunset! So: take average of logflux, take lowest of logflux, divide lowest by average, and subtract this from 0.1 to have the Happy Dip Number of -0.893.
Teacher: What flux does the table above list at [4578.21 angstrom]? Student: 23.3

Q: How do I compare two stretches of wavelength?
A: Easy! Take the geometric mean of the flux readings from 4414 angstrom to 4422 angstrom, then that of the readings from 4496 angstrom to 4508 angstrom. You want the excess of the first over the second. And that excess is -3.3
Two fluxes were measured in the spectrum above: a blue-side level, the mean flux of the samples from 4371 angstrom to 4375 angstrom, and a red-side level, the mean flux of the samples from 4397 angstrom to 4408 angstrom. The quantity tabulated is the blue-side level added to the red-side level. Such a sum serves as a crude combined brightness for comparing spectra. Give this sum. 33.3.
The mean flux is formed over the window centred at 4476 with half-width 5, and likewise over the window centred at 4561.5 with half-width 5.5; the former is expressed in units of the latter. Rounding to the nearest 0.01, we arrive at 0.95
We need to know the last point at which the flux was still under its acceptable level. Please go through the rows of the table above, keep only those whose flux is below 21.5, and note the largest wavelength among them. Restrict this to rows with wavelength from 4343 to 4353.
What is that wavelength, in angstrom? 4352.07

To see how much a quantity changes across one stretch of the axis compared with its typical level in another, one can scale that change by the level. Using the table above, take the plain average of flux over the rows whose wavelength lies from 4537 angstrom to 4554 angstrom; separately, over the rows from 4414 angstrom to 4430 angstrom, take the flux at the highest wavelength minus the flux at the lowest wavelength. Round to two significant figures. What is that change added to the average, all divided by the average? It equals 0.97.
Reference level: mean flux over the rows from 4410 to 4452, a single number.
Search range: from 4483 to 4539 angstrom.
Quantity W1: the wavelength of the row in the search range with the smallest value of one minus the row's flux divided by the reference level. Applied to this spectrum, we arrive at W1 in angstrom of 4505.01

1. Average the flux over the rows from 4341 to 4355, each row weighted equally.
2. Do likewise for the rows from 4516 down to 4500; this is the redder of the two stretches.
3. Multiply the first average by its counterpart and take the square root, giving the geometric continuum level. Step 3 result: 20.0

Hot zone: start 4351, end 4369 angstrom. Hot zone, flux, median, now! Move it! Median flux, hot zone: 17.9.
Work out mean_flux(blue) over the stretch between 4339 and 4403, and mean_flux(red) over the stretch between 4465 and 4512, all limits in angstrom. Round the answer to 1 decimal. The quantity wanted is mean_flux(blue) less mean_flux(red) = -4.0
